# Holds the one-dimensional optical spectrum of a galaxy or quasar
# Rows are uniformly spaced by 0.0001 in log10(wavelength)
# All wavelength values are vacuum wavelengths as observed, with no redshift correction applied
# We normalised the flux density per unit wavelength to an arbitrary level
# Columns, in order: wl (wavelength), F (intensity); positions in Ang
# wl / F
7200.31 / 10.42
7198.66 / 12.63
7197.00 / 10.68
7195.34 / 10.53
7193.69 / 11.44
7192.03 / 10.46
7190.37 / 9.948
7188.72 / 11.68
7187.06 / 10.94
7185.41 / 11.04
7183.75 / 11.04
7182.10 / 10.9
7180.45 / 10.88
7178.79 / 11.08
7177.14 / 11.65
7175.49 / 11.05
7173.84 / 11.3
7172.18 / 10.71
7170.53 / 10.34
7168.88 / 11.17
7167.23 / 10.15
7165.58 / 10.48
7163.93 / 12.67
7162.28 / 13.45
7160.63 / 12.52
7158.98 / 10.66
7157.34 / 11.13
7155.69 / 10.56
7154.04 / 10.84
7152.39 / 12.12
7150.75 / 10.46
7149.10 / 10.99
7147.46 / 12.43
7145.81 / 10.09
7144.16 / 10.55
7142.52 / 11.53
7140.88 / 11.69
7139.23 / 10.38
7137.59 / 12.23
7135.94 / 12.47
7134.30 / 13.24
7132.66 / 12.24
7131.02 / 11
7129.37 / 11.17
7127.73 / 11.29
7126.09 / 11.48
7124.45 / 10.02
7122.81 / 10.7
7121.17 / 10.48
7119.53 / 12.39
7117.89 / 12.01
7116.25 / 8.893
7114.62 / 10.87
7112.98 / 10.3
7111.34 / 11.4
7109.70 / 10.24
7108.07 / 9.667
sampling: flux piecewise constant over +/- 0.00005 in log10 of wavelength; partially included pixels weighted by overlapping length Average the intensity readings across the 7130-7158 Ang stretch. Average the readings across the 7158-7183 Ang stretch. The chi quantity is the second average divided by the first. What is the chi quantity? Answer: 0.99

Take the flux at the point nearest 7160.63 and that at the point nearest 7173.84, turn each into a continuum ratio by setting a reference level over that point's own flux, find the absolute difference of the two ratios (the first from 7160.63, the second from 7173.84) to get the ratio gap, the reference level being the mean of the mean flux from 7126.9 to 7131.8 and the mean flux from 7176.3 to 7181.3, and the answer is 0.10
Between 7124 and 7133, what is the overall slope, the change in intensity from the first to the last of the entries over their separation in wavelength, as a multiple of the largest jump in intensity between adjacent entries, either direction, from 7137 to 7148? 0.12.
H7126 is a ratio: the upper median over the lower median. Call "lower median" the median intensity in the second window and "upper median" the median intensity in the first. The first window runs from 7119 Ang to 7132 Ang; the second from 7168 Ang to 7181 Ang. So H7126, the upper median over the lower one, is 1.00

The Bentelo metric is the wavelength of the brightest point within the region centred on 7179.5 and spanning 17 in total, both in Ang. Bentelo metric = 7177.14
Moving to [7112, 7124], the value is 7119.53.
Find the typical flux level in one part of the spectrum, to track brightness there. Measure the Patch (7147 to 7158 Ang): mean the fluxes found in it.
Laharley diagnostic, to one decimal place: 11.2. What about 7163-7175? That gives 11.0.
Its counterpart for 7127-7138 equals 11.9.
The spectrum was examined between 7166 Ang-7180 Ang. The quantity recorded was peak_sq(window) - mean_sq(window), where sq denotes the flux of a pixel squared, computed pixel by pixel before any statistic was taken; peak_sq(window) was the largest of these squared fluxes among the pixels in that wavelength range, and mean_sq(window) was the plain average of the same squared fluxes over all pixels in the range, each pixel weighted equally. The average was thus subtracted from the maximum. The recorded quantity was 16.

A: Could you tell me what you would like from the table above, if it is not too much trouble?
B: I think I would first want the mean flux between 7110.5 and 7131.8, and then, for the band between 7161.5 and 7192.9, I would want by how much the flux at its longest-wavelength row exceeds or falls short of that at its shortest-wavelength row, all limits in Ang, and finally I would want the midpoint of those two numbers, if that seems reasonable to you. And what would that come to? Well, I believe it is 4.0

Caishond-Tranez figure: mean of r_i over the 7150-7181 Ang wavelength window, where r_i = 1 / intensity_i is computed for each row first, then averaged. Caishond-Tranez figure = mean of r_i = 0.0896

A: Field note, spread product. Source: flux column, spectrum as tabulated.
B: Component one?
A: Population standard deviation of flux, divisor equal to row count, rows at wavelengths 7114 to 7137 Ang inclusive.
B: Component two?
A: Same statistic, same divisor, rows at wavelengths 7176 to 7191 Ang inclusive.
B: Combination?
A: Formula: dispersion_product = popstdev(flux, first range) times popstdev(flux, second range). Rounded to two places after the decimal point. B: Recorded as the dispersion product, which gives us 0.52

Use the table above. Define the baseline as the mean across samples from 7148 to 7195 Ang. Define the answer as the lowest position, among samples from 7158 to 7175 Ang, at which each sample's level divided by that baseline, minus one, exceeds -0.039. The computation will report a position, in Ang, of 7160.63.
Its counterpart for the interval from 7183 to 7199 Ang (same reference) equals 7183.75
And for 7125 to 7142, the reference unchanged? 7126.09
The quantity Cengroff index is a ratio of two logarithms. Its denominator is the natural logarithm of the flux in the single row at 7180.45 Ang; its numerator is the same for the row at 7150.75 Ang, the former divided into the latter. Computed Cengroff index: 0.984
